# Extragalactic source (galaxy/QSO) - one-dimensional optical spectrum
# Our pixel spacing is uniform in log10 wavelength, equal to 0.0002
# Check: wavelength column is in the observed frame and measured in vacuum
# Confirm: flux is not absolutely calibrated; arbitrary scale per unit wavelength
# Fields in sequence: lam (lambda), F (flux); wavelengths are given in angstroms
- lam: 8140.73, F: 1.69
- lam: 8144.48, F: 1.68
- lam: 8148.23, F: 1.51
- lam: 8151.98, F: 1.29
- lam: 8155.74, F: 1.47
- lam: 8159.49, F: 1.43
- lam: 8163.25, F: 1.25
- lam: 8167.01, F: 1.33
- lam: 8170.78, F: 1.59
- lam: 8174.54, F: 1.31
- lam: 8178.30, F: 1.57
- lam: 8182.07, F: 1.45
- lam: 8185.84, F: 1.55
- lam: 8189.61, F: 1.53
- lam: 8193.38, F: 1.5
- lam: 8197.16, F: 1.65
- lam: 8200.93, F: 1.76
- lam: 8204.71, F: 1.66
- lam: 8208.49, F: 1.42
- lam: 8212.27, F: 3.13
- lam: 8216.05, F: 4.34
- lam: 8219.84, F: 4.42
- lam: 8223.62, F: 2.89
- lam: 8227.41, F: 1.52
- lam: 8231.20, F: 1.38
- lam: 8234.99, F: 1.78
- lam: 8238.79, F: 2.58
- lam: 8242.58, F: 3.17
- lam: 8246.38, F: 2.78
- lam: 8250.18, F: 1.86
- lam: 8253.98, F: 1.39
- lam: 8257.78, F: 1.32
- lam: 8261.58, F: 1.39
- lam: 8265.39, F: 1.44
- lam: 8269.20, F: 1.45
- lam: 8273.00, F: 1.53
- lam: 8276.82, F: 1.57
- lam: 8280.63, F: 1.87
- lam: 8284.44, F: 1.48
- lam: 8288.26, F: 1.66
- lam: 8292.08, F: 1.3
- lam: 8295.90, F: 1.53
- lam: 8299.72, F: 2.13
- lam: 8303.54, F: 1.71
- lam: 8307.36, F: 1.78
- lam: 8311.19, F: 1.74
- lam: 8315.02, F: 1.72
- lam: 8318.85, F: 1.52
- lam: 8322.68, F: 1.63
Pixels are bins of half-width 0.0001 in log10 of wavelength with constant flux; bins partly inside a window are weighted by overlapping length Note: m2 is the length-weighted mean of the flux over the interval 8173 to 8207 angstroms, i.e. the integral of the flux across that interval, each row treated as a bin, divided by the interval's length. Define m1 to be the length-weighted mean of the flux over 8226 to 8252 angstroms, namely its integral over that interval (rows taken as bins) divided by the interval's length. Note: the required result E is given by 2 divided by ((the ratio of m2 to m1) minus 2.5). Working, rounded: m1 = 2.2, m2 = 1.55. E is -1.12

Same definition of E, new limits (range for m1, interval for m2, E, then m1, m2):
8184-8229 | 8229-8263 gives -1.22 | 2.3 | 1.97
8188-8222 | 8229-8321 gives -1.13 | 2.4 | 1.75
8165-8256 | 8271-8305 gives -1.17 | 2.1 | 1.64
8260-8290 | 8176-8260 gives -1.76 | 1.5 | 2.11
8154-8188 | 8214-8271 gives -2.13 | 1.4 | 2.25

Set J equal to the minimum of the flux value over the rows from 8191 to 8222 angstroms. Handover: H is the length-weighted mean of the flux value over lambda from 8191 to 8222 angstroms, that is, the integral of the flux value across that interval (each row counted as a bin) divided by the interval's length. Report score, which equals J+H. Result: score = 3.9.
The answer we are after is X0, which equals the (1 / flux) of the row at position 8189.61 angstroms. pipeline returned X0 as 0.65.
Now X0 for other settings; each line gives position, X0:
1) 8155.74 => 0.68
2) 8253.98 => 0.72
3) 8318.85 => 0.66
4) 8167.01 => 0.75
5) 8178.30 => 0.64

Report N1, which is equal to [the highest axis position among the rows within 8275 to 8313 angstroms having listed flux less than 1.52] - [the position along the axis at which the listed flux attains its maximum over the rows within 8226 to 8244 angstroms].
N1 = 49.5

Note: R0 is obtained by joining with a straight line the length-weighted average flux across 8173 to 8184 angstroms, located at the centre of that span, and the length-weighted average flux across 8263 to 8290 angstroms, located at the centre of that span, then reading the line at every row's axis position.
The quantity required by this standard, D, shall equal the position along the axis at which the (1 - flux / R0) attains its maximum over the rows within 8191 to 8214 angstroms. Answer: 8208.49 angstroms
